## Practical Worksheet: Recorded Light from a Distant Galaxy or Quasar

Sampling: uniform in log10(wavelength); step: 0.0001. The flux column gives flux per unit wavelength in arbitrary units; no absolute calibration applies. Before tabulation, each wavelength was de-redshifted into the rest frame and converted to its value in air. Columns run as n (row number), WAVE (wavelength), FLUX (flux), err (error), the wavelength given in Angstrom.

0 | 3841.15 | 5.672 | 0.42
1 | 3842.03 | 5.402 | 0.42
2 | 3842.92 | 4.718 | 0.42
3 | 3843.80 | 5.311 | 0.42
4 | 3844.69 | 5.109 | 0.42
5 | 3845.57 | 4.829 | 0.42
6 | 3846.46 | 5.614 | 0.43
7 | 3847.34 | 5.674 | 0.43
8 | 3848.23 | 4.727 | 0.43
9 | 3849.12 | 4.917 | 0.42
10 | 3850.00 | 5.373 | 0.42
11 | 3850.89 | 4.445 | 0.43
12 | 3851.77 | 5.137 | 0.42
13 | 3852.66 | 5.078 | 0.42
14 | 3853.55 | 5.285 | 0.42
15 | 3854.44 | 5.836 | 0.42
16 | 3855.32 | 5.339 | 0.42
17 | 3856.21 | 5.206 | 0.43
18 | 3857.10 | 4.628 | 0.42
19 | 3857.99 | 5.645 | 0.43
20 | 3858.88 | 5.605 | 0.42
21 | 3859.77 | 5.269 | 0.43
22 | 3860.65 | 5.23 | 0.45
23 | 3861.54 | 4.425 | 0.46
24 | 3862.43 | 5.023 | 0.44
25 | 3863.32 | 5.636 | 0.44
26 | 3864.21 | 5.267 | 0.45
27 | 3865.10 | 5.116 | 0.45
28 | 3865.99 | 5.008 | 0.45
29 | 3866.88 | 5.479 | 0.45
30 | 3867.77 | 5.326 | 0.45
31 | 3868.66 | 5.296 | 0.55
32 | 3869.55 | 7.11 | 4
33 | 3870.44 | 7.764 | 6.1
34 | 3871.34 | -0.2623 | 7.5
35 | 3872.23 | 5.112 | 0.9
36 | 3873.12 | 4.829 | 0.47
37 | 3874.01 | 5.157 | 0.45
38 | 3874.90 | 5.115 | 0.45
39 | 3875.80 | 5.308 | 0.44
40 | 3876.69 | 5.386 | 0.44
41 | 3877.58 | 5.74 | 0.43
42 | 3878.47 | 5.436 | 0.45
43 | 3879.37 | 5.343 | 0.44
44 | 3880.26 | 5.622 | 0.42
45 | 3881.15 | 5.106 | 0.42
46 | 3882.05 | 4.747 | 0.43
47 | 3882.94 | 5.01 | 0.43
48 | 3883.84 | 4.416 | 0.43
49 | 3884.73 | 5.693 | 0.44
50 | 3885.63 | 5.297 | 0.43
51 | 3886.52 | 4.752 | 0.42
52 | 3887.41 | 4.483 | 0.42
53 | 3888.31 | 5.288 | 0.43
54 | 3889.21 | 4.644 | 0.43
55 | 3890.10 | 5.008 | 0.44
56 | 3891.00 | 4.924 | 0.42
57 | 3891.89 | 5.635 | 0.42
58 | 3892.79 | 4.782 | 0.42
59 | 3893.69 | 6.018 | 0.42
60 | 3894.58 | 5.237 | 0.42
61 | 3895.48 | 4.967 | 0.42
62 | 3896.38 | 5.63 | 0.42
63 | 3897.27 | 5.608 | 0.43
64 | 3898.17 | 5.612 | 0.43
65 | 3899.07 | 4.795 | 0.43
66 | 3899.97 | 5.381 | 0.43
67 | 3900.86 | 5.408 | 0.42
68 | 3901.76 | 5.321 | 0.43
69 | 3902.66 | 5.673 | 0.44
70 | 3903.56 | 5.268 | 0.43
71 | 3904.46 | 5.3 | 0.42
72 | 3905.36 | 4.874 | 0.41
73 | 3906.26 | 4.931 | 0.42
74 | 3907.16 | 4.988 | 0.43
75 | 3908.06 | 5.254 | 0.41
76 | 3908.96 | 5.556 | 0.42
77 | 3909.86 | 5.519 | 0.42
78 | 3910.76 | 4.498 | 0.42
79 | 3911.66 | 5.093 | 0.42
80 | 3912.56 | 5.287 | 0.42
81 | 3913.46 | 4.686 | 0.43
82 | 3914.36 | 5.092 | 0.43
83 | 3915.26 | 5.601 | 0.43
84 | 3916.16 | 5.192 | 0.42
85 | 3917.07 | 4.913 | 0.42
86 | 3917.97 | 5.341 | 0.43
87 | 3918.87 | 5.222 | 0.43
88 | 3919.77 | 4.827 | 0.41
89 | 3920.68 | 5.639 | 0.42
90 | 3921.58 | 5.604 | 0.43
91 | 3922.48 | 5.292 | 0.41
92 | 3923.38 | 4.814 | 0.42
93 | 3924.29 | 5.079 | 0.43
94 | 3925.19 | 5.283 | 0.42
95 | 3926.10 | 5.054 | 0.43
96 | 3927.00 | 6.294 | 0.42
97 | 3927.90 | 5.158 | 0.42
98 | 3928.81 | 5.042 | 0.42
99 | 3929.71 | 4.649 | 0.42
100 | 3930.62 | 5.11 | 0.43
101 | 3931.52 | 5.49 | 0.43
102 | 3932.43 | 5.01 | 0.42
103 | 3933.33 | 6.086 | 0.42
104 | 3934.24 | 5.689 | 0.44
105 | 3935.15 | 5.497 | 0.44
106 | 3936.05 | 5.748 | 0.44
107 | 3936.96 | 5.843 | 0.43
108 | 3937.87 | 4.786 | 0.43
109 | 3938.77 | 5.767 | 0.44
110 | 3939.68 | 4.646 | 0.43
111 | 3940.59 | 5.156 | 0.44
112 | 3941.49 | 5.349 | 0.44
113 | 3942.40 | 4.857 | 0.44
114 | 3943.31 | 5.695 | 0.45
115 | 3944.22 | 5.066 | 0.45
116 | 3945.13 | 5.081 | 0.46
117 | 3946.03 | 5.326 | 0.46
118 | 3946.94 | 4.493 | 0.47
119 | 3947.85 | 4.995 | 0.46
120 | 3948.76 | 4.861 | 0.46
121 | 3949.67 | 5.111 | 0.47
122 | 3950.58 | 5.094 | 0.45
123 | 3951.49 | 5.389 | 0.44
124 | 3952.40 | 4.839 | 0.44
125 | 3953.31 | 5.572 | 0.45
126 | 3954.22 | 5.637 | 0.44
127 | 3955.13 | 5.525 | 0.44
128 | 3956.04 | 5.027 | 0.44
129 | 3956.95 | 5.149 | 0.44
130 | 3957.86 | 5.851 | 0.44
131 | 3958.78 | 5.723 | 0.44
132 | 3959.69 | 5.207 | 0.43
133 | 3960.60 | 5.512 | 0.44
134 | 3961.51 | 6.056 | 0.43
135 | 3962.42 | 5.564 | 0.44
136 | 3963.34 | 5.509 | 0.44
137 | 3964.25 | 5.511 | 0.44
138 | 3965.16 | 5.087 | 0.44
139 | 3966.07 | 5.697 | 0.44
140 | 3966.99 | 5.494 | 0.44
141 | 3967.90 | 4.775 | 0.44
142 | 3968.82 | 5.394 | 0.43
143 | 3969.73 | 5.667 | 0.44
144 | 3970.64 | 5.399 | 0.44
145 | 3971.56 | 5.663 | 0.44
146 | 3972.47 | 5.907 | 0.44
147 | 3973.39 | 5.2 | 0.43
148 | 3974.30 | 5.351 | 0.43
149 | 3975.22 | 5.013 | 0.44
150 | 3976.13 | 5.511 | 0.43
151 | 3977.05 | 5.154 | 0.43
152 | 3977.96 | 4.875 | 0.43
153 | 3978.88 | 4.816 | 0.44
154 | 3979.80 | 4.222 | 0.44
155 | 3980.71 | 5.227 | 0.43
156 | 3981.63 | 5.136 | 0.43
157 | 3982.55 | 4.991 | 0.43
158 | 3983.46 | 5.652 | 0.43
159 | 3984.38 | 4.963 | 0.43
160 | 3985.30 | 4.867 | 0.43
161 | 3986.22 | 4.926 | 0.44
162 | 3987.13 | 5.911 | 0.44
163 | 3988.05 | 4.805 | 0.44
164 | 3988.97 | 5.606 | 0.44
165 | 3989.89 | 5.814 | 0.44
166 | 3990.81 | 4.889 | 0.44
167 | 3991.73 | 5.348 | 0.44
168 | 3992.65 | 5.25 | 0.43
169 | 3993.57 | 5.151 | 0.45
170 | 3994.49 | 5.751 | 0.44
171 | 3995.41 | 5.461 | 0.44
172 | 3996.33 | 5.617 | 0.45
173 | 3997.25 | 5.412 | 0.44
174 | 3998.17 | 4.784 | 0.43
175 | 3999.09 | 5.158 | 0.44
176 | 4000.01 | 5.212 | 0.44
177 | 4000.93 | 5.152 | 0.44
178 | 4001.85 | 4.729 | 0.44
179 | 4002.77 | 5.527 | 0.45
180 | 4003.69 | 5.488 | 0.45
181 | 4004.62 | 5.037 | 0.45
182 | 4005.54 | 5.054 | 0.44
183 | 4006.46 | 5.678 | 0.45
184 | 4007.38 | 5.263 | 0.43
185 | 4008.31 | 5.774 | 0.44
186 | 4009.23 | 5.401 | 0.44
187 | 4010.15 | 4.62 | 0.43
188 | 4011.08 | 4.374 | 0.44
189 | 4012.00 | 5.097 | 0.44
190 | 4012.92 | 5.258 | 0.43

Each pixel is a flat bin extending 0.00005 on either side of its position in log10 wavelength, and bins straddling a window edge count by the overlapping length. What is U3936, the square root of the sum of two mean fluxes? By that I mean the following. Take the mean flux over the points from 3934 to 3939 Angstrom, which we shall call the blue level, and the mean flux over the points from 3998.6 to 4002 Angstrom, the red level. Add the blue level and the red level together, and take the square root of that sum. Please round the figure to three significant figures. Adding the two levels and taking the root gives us 3.26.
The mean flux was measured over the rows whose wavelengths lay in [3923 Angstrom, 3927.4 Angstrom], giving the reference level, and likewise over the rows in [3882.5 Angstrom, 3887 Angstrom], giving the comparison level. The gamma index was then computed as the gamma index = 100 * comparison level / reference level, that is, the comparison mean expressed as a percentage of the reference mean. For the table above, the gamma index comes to 95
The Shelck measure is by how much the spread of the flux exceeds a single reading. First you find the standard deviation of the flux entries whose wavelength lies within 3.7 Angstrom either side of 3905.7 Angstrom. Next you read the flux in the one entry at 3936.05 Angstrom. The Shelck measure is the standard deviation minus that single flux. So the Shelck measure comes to -5.5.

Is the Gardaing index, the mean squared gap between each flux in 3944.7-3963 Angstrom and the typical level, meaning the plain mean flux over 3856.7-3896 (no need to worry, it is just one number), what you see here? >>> 0.162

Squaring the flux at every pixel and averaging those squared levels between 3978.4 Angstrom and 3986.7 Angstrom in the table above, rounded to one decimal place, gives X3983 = 24.9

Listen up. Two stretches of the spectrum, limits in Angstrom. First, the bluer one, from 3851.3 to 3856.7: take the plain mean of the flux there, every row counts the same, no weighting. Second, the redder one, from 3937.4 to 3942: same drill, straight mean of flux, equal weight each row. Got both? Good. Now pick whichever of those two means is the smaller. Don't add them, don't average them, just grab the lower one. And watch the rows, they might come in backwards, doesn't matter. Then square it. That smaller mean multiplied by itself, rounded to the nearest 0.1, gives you 26.4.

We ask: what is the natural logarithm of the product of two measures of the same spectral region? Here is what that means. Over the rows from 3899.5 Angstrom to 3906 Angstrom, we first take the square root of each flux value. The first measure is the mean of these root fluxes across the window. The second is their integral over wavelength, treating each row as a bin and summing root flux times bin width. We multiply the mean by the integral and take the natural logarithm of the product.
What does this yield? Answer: 3.5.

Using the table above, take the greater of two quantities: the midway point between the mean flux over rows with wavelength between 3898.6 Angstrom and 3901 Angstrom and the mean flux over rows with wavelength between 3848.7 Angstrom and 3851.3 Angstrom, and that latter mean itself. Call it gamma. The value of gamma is 5.05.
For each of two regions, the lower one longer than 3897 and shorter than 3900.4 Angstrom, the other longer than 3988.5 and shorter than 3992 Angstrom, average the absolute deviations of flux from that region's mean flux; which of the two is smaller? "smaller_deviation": 0.277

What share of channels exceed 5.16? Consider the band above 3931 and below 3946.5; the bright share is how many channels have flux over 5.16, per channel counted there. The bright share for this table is 0.59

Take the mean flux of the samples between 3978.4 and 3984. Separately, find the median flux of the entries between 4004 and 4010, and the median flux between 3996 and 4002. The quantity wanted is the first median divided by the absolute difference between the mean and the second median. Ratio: 35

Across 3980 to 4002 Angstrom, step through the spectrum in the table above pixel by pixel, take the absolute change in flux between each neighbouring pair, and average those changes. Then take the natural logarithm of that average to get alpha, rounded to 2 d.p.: -0.91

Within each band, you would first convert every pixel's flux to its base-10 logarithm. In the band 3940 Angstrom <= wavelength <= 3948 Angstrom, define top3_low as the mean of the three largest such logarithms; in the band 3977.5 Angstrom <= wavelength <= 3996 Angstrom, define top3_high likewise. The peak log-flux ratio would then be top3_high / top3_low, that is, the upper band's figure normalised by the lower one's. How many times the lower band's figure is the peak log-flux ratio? 1.04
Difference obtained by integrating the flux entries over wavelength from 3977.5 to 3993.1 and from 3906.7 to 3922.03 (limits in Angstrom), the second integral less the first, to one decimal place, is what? -0.5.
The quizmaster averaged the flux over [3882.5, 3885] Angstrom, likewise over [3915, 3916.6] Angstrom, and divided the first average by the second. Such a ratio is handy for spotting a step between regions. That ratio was 0.93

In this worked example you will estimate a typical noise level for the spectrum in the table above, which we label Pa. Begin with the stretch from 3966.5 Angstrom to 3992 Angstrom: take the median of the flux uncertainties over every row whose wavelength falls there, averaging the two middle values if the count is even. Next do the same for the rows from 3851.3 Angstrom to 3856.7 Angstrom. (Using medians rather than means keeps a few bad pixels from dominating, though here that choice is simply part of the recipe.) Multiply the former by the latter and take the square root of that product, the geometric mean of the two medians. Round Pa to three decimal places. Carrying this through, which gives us 0.430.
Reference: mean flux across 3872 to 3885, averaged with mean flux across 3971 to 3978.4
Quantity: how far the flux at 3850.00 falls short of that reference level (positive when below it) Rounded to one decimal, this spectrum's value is -0.1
